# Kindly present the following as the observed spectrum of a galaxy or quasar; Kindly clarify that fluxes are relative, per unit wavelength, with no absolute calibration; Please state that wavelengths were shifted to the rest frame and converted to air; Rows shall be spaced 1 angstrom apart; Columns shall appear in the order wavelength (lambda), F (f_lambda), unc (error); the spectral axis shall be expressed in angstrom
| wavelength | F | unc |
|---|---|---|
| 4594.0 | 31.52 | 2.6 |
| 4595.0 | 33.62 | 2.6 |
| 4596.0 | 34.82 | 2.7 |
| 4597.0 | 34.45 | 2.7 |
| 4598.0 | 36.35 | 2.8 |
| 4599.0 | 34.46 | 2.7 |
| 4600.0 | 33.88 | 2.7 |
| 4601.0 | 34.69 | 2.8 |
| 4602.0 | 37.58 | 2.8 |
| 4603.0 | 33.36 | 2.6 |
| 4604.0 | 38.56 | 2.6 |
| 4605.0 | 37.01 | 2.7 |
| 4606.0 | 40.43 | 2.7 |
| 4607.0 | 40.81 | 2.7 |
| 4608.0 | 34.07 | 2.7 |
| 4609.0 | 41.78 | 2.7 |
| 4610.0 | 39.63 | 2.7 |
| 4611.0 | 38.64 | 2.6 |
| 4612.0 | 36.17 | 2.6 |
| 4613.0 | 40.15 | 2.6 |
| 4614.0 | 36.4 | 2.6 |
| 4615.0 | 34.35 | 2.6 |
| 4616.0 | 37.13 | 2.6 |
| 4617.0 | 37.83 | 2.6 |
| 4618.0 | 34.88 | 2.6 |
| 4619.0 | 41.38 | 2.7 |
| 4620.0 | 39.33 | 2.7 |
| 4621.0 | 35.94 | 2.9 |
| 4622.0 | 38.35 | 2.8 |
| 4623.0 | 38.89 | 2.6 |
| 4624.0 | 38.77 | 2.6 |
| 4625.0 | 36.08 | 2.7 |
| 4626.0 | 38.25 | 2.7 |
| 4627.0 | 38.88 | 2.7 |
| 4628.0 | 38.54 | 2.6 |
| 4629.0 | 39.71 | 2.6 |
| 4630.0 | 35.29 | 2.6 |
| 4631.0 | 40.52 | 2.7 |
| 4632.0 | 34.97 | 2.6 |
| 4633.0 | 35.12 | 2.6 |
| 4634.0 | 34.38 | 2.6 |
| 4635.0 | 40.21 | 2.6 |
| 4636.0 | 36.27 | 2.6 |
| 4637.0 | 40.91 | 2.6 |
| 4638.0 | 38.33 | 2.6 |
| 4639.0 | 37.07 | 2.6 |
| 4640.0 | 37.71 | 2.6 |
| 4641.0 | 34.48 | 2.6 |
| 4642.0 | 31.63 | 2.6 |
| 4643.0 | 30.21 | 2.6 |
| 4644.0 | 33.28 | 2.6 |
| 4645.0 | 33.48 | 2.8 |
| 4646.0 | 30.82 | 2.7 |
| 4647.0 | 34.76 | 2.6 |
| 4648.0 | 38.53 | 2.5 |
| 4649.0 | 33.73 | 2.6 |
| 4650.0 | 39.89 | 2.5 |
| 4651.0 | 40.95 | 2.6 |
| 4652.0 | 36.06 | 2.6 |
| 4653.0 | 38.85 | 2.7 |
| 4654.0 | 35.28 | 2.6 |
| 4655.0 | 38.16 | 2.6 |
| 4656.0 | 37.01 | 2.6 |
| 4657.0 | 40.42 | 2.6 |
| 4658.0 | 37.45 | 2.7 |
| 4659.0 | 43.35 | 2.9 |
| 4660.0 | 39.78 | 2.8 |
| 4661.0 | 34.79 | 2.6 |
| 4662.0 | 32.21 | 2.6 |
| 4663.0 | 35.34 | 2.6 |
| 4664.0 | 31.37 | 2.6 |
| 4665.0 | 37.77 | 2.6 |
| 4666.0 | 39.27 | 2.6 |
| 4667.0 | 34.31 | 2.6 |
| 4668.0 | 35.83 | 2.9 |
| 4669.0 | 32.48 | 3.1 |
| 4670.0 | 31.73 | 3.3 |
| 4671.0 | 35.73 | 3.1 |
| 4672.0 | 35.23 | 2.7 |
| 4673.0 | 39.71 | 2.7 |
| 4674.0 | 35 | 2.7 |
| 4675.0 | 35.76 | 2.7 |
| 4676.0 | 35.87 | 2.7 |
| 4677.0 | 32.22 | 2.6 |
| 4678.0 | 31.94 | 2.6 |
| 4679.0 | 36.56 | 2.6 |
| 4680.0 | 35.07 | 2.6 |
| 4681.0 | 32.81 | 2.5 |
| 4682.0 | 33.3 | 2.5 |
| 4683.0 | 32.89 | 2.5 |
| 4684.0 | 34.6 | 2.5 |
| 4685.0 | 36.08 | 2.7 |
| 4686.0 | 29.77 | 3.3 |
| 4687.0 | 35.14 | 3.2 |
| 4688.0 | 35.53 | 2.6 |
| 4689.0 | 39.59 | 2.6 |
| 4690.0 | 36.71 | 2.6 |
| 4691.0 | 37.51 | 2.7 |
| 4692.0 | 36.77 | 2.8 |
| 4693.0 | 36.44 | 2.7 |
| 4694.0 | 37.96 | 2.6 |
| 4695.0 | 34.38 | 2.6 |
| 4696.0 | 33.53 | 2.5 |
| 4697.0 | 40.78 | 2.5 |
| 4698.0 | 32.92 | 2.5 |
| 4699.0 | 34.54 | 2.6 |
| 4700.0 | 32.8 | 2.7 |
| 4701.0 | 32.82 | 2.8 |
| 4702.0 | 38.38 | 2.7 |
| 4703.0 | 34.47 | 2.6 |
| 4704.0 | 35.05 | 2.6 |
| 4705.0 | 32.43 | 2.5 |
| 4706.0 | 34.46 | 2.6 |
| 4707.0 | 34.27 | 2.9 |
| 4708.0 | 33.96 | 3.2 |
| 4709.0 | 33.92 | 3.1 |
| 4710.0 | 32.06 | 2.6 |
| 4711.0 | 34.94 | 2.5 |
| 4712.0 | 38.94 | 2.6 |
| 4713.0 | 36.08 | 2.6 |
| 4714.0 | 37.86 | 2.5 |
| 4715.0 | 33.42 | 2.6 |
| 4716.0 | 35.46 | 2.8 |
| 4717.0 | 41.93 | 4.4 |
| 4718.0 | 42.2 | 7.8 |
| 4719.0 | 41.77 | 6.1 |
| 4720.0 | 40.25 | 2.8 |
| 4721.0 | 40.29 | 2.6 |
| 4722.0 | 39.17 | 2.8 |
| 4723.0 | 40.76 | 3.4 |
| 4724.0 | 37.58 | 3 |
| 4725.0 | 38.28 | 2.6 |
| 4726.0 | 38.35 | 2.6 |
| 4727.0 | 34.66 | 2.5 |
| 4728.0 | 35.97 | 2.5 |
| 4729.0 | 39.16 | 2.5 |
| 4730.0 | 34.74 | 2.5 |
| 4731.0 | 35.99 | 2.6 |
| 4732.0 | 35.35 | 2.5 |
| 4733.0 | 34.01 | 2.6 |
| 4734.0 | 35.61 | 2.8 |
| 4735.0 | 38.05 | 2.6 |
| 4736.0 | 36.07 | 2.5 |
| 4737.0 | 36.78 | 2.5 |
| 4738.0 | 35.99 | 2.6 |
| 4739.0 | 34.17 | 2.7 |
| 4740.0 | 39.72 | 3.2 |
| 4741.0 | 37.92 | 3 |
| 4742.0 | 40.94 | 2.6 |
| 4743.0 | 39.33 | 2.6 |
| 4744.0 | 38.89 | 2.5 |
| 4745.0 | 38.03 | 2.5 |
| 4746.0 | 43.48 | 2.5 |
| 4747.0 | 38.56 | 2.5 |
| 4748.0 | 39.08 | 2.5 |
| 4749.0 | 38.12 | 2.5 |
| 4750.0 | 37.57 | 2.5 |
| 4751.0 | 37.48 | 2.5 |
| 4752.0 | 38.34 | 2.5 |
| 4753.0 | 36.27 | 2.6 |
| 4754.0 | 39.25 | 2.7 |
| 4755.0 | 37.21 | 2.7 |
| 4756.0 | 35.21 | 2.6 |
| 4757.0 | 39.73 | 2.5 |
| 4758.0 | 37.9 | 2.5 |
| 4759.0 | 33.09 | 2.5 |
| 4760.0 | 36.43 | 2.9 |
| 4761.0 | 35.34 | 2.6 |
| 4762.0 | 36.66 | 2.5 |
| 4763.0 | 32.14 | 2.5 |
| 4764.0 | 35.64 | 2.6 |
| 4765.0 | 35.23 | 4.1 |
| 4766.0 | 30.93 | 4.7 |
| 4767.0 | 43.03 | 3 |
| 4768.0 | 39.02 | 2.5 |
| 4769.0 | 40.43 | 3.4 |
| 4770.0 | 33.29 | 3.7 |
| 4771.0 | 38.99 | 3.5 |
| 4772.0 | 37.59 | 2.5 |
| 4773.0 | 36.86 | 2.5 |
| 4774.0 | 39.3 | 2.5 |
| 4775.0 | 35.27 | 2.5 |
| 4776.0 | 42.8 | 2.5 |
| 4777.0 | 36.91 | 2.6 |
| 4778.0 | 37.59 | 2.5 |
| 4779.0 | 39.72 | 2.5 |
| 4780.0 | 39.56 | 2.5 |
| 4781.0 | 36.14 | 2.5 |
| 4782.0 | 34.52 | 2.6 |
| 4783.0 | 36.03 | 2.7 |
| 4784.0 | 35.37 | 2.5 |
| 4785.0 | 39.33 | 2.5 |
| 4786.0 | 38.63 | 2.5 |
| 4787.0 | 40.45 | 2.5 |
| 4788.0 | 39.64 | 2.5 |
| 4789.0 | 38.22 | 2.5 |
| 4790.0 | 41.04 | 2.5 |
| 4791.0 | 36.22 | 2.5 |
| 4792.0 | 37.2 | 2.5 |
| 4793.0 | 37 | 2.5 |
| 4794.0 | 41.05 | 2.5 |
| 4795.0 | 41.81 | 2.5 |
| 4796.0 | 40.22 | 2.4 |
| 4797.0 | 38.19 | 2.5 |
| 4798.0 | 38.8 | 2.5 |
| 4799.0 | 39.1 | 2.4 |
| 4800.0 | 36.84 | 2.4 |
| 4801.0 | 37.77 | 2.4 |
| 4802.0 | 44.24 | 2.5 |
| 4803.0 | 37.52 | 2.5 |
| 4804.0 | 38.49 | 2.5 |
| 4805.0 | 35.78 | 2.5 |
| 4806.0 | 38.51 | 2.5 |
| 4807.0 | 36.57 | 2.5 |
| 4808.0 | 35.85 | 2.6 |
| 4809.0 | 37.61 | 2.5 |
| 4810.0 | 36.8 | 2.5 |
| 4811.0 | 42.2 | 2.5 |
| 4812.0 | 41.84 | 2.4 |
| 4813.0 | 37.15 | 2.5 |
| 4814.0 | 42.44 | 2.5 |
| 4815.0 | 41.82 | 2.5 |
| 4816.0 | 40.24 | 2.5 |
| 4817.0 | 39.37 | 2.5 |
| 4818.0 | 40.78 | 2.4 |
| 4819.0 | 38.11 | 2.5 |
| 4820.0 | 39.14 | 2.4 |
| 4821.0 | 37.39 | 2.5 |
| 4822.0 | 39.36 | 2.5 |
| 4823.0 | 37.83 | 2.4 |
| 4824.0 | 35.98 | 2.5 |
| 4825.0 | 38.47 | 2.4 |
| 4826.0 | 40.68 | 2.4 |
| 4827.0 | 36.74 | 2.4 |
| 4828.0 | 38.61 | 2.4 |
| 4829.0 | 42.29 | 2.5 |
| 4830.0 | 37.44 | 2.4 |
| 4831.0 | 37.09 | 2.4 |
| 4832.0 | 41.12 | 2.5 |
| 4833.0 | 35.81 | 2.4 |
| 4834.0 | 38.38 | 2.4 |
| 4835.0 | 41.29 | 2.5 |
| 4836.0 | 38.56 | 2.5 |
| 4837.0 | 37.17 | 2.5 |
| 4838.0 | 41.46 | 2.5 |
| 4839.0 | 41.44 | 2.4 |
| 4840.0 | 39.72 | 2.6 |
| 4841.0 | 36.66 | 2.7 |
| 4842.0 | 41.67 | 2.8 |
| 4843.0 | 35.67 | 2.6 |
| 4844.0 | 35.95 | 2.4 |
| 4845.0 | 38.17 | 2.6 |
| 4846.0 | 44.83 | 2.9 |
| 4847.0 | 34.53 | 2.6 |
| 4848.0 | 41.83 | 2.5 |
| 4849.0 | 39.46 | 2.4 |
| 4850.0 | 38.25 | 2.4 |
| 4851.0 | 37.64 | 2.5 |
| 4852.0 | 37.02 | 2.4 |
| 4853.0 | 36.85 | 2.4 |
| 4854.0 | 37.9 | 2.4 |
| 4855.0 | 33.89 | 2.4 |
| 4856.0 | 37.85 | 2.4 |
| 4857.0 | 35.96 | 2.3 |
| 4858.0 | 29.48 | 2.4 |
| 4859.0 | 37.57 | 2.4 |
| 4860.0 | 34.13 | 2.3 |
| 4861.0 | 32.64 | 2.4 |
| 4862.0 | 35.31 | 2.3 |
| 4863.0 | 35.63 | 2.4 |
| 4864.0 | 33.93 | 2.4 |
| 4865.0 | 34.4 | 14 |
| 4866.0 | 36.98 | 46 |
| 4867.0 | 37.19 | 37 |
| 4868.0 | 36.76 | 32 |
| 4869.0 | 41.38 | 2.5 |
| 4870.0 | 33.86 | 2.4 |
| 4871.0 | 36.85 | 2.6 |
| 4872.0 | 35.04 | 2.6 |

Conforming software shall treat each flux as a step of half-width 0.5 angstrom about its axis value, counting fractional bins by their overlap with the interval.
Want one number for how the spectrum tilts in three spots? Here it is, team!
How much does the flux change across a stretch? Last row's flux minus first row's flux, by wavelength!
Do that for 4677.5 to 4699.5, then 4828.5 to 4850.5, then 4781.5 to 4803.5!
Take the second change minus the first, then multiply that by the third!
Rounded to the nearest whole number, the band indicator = -20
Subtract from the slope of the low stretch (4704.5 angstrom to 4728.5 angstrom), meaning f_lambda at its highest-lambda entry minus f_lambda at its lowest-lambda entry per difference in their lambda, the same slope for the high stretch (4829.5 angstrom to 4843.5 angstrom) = 0.3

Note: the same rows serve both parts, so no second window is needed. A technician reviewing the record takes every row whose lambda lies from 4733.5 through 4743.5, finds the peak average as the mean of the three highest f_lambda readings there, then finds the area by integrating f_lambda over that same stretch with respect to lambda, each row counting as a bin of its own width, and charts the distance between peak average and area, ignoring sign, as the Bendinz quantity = 335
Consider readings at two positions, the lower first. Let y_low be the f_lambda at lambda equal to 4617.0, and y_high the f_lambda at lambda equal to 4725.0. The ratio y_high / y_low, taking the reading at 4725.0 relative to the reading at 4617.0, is 1.012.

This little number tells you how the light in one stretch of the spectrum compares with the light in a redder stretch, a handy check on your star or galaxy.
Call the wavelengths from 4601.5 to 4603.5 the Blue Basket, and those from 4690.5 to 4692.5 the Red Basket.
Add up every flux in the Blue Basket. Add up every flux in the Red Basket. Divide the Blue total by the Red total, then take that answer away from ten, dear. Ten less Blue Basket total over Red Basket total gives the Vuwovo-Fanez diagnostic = 9.045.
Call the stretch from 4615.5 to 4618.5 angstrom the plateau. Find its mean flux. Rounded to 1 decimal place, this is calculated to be 36.6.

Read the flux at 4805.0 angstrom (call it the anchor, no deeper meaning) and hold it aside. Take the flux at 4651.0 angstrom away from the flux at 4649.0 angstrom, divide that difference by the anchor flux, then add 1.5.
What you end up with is 1.3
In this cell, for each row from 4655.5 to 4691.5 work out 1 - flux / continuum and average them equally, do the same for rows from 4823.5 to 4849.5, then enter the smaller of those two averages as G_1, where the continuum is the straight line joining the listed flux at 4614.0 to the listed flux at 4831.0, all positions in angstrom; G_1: -0.048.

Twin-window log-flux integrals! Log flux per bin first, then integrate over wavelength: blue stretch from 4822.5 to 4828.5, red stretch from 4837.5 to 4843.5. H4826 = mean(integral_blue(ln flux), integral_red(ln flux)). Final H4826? 22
